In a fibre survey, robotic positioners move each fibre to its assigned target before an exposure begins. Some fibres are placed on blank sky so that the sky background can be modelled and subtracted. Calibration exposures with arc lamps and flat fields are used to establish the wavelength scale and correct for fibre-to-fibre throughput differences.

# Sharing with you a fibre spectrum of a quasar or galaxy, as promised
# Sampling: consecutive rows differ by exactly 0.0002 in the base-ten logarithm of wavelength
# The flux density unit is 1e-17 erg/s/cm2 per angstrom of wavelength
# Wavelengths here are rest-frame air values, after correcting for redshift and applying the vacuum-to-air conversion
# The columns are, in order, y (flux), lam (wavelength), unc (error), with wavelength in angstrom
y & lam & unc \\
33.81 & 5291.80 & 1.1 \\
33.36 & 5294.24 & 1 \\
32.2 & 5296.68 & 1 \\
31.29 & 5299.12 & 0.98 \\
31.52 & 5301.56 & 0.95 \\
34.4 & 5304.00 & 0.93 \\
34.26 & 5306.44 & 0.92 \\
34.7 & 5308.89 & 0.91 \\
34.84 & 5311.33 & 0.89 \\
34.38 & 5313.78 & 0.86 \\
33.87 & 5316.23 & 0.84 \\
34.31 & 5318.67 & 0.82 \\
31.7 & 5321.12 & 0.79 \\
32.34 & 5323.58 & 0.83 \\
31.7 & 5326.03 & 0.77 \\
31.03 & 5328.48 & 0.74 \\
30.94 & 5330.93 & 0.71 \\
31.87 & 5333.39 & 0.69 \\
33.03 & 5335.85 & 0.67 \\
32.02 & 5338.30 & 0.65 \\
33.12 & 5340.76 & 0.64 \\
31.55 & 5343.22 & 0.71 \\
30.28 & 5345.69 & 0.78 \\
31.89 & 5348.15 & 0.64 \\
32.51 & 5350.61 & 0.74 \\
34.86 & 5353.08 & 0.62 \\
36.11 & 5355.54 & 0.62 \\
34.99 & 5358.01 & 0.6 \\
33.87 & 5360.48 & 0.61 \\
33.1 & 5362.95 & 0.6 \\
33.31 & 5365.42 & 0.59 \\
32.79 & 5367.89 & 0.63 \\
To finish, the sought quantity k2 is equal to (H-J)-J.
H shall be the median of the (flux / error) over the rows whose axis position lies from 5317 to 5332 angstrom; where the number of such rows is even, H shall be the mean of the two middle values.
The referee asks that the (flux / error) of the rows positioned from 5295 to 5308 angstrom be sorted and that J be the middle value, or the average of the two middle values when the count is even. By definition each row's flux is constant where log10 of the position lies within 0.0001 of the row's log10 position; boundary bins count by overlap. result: -25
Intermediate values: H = 42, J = 33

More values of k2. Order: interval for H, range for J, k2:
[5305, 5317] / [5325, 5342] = -53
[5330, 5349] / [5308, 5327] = -32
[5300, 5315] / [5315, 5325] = -43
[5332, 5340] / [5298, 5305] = -17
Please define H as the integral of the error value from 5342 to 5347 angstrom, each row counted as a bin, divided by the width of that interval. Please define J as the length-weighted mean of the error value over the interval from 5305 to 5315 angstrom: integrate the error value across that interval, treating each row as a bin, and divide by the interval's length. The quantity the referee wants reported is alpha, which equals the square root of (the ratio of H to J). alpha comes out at 0.91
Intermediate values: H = 0.742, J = 0.90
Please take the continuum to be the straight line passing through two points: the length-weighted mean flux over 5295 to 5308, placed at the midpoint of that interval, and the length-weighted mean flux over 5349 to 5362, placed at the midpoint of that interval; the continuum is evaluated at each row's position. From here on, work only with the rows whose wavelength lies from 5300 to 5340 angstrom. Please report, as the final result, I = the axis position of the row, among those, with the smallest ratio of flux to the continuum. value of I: 5330.93 angstrom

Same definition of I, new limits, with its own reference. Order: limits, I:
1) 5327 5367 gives 5345.69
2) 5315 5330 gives 5328.48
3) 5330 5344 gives 5330.93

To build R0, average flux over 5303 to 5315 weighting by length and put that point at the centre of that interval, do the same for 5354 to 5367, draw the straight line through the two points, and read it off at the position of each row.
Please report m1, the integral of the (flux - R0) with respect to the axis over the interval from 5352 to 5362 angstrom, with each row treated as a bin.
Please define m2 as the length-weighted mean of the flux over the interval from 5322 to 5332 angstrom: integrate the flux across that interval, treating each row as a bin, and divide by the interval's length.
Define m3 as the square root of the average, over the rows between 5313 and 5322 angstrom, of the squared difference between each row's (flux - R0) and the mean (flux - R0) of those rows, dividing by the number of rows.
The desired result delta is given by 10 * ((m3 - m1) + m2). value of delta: 263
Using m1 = 6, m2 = 31.5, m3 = 1.08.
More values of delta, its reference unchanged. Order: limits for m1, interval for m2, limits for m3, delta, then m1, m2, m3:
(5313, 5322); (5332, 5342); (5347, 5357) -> 421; -8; 32.5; 1.73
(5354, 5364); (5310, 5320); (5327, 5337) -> 323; 3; 34.4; 0.85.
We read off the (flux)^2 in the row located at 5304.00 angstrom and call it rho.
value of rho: 1183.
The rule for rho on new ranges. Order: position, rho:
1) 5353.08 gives 1215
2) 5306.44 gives 1174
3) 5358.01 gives 1224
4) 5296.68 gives 1037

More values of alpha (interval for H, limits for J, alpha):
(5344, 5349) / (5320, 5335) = 0.97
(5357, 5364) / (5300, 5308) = 0.80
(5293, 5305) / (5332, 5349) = 1.19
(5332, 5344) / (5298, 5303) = 0.83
